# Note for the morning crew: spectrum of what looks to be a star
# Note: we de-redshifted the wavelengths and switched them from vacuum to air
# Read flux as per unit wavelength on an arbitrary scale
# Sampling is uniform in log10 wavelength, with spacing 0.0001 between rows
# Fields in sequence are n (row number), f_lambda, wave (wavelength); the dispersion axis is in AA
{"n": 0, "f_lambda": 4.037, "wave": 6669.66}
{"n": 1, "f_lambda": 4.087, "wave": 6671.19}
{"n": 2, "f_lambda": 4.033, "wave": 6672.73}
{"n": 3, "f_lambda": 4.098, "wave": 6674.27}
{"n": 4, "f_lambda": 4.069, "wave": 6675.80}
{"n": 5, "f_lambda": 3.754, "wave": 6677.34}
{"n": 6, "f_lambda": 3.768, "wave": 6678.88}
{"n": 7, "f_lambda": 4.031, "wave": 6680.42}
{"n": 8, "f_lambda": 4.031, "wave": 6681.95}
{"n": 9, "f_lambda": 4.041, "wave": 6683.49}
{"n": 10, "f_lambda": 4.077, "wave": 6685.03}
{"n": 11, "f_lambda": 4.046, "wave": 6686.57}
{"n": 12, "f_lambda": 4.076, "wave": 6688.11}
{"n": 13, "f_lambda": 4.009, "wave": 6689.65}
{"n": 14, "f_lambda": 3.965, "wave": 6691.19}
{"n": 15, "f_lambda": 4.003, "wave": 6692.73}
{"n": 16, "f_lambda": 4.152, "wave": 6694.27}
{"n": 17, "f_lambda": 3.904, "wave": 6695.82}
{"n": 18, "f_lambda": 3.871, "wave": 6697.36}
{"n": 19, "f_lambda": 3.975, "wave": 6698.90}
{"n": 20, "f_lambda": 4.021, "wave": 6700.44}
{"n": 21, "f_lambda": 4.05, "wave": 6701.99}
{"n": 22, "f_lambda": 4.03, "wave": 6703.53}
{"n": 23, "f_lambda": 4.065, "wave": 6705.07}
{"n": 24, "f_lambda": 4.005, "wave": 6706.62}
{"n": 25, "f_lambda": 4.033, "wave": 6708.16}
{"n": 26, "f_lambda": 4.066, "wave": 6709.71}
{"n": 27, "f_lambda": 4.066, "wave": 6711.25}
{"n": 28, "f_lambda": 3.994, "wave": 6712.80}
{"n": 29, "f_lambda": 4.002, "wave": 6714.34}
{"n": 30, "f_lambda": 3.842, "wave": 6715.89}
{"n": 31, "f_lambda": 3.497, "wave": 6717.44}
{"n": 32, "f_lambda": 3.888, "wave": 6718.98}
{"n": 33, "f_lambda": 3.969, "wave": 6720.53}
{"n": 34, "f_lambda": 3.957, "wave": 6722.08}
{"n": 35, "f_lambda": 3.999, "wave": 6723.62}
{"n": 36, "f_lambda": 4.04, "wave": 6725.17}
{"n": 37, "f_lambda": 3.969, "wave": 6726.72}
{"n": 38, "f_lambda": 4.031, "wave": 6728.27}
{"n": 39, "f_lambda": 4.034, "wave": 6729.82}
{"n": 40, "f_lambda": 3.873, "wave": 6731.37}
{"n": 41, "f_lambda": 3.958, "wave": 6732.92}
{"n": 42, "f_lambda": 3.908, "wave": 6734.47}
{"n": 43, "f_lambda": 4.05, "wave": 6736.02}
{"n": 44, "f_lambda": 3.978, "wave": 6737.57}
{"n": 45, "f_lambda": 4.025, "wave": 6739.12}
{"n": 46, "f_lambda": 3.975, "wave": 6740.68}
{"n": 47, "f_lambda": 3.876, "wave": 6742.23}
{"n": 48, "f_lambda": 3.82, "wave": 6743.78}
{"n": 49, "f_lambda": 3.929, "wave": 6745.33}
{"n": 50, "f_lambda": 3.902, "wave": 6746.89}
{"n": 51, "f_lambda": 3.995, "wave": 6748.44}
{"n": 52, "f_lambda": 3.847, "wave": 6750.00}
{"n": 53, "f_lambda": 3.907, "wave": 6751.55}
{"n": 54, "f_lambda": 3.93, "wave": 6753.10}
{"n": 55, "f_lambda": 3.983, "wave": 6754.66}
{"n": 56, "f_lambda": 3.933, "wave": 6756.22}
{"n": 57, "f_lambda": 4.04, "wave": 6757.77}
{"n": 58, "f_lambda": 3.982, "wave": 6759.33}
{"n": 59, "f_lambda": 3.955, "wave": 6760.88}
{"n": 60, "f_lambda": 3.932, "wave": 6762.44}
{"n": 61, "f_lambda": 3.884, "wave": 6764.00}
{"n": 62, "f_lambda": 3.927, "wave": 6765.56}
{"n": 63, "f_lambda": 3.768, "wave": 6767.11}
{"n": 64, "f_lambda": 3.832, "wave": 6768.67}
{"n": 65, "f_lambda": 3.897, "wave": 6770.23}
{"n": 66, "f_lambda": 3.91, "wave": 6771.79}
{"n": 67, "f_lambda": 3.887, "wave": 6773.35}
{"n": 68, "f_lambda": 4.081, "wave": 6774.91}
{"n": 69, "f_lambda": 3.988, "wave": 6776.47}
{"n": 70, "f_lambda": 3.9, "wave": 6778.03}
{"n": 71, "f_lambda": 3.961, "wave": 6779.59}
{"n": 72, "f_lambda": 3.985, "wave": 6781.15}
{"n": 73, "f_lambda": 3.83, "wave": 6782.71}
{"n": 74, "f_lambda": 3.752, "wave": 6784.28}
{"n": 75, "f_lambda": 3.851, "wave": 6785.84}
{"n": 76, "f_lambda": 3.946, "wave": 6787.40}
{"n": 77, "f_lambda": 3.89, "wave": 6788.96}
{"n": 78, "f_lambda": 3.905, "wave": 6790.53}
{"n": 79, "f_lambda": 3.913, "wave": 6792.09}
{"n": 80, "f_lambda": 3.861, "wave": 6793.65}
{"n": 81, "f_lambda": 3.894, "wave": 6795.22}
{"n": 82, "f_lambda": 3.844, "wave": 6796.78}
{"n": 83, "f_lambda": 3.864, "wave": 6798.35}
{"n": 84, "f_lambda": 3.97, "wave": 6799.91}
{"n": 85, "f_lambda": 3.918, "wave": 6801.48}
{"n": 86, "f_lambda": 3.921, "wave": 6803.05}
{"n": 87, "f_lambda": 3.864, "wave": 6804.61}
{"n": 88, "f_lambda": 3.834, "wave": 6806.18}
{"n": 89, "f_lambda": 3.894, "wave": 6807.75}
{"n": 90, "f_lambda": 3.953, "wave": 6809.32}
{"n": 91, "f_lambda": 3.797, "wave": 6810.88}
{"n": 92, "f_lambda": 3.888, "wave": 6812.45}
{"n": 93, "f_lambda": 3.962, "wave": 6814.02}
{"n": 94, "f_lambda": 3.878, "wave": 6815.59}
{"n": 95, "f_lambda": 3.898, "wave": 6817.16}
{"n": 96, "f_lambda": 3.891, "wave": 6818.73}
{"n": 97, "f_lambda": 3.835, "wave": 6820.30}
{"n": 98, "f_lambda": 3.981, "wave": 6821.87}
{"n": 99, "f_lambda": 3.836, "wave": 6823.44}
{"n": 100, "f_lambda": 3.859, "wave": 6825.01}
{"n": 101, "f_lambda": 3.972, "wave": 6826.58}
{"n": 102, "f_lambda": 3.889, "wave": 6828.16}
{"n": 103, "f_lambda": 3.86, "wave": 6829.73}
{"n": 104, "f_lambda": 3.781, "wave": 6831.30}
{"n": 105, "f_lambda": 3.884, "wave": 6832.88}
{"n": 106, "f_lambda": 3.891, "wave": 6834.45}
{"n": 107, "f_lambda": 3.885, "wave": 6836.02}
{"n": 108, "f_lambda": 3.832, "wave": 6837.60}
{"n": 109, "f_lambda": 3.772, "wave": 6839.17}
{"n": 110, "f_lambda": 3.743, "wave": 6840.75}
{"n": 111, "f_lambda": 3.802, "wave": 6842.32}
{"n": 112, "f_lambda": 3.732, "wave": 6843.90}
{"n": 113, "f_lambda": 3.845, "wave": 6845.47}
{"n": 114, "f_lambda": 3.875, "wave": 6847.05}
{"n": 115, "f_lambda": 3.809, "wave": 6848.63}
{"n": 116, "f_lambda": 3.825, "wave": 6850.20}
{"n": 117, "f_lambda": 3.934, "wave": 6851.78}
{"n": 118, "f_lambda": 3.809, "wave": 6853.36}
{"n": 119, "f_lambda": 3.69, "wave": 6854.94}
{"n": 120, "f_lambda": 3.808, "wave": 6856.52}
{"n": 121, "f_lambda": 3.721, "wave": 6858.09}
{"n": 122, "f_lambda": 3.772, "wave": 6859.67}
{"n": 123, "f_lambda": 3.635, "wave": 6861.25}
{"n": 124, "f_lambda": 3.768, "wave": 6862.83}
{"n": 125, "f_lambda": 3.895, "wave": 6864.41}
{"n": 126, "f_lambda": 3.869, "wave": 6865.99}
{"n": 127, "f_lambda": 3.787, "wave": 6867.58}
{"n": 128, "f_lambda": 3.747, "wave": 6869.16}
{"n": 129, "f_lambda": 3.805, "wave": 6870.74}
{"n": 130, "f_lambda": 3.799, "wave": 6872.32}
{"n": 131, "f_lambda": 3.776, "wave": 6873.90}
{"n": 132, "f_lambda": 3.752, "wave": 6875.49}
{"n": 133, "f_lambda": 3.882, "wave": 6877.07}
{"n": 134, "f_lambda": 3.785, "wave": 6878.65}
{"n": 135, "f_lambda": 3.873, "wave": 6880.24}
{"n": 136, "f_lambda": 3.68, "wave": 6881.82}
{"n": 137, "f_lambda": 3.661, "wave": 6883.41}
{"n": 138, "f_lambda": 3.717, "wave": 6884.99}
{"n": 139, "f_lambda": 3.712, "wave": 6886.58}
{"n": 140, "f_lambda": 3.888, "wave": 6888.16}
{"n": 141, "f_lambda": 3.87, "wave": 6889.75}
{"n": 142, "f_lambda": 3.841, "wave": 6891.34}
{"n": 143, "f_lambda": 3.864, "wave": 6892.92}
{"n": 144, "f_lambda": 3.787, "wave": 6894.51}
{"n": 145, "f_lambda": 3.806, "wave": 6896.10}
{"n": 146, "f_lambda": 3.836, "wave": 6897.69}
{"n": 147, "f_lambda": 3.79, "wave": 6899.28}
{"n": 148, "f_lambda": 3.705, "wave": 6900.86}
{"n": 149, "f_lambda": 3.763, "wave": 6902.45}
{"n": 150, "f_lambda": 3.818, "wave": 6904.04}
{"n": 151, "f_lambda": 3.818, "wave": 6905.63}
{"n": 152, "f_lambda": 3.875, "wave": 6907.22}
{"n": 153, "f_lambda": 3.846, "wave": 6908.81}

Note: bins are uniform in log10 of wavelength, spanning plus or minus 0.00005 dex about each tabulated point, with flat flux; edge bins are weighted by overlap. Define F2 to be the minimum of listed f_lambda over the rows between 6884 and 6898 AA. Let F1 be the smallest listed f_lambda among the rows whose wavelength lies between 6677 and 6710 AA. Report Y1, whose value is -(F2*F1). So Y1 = -13.9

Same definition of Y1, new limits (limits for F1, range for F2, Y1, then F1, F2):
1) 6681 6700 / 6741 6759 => -14.8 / 3.871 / 3.82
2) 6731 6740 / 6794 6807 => -14.8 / 3.873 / 3.834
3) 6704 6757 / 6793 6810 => -13.4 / 3.497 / 3.834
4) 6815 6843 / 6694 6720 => -13.1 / 3.743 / 3.497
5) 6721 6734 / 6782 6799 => -14.5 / 3.873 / 3.752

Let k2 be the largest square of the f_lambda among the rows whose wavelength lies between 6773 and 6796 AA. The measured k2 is 16.7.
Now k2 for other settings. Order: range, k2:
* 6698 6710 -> 16.5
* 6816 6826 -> 15.8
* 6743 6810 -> 16.7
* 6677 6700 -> 17.2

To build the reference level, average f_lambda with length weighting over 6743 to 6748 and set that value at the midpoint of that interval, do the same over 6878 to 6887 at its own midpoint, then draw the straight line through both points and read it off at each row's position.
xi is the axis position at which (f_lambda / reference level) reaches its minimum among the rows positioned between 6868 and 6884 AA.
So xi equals 6883.41 AA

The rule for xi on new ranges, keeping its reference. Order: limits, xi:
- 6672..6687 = 6677.34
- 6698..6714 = 6698.90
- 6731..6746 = 6743.78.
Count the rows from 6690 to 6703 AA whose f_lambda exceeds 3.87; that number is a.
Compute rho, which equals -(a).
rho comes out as -8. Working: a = 8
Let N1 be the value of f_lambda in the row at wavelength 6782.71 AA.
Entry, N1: 3.83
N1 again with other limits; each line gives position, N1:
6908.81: 3.846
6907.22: 3.875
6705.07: 4.065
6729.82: 4.034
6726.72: 3.969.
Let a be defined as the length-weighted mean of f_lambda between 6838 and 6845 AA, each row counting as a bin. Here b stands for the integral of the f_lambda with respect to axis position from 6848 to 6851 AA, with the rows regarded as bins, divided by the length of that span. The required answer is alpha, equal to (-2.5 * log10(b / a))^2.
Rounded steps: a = 3.77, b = 3.82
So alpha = 0.0002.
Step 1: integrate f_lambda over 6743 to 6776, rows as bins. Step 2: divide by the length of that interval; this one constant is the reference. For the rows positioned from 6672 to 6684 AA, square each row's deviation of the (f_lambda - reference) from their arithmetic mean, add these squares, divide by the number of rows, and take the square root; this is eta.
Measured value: 0.127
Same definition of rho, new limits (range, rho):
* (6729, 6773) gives -24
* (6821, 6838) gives -6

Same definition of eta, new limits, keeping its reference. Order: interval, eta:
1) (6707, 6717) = 0.076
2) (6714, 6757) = 0.105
